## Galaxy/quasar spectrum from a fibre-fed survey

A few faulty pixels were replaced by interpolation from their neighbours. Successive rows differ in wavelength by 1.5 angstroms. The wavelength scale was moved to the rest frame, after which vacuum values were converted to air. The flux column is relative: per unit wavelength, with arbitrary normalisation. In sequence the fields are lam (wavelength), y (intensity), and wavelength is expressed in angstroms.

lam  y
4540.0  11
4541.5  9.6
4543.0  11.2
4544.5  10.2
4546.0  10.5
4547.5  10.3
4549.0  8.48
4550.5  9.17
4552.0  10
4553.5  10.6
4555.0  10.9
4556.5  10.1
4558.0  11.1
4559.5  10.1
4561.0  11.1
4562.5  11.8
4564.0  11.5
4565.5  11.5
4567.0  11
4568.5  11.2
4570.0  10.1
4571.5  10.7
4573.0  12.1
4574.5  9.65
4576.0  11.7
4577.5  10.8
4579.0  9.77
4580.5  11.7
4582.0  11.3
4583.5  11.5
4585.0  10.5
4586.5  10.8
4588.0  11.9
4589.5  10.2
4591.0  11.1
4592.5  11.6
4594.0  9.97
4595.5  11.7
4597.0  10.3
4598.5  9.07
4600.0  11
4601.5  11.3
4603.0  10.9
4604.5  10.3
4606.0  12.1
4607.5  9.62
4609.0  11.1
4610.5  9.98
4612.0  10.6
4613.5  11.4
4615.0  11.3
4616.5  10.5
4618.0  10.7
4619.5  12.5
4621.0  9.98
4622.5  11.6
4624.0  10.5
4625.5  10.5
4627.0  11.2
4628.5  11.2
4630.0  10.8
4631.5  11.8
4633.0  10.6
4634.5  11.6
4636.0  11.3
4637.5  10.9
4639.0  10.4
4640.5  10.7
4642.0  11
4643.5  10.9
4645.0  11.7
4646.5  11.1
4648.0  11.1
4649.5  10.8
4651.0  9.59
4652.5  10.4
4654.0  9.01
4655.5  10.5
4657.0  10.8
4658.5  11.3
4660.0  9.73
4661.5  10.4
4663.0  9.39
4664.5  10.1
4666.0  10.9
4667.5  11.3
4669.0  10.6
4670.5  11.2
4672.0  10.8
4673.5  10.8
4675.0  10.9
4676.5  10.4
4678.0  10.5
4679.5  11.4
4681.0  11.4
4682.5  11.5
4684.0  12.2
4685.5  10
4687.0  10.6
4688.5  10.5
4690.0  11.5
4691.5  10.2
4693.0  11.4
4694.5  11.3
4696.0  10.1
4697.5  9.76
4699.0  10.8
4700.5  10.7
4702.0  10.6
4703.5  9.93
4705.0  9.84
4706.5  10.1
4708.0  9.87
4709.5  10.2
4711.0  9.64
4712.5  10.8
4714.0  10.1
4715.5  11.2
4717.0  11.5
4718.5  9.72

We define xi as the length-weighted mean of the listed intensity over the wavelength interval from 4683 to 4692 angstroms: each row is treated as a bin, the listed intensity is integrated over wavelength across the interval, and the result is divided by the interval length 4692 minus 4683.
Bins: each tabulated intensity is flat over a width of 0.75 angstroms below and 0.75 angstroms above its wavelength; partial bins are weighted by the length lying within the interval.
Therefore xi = 10.87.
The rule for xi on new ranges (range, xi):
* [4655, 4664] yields 10.34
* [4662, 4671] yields 10.56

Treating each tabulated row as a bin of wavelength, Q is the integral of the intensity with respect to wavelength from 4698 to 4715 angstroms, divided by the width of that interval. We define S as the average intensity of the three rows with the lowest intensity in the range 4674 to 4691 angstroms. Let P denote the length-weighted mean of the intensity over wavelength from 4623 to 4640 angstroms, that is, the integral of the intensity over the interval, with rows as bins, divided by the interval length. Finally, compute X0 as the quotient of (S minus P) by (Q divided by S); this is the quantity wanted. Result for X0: -0.69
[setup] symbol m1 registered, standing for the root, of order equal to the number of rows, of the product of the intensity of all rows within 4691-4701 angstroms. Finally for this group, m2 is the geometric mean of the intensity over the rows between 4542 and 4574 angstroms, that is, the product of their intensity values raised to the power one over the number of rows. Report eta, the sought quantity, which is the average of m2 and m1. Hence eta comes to 10.6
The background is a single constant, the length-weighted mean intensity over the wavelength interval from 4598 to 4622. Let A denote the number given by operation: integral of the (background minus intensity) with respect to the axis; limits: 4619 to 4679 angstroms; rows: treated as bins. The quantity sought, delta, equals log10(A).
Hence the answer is 0.3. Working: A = 2.0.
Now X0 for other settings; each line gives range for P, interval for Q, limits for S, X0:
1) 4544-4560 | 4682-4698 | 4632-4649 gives 0.42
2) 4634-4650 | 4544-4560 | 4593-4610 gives -1.40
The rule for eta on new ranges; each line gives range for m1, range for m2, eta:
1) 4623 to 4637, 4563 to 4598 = 11.0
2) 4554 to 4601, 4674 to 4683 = 10.9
